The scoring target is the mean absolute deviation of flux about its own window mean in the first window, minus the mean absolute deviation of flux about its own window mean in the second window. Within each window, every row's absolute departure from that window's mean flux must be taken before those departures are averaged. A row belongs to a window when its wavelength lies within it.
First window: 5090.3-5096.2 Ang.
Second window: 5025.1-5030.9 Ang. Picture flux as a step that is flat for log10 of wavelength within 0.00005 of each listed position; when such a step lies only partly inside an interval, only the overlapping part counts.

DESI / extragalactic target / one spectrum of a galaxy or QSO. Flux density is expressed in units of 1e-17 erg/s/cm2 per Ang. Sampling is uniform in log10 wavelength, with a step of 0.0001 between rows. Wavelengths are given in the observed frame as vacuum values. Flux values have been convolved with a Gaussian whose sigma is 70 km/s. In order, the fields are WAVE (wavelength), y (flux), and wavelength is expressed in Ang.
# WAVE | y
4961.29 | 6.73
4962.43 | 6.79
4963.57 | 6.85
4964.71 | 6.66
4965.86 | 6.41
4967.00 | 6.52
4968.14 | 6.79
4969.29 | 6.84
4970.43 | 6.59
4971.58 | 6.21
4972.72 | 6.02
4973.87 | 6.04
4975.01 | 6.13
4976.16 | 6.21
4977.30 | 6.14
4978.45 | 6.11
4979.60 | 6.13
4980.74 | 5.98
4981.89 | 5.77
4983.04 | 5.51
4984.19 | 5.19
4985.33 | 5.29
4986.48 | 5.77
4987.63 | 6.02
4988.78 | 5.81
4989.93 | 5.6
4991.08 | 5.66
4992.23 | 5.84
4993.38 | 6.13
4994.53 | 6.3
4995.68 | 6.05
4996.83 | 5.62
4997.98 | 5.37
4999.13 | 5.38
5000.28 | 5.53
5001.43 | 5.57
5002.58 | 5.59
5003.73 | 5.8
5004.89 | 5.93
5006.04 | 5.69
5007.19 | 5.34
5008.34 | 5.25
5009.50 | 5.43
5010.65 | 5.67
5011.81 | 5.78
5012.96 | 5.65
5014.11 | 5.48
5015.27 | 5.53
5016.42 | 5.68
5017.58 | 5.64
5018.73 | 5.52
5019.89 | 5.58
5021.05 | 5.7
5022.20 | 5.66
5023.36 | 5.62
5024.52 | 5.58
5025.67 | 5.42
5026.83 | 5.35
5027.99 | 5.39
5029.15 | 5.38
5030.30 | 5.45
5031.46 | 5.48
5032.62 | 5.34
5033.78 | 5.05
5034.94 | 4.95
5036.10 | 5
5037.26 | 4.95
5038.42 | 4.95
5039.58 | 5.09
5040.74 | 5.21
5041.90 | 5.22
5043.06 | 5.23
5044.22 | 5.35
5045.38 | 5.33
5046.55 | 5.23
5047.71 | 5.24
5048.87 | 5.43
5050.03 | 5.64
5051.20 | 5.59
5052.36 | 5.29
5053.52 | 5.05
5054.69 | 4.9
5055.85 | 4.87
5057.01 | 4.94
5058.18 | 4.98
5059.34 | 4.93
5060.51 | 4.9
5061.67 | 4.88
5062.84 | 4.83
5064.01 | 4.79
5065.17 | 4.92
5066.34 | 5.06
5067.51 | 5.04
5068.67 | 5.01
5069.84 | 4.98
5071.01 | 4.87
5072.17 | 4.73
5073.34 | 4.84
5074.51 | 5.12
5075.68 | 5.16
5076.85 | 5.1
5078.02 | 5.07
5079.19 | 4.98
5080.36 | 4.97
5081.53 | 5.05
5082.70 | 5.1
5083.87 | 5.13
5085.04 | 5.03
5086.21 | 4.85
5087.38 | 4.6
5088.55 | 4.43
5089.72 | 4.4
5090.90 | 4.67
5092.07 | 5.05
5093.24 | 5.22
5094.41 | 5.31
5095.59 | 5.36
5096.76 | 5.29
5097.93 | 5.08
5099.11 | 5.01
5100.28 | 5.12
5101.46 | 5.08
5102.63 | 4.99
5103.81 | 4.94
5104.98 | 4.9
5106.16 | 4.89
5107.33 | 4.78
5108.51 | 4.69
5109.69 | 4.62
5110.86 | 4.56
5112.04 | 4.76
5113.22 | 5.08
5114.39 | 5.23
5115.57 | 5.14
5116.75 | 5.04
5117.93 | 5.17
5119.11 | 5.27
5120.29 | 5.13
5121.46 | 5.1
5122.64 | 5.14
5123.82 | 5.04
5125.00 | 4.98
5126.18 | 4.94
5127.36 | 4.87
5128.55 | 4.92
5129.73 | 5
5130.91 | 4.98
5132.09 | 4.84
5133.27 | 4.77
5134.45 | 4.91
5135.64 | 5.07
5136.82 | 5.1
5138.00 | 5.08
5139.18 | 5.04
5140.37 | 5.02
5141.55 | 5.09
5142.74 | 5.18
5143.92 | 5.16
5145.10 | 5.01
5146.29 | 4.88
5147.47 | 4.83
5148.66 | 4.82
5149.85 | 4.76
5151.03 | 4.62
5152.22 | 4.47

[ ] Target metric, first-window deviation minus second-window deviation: 0.18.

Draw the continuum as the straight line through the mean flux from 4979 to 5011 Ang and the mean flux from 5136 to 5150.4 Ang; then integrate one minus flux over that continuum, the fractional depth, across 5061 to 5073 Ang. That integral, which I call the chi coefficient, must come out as 1.0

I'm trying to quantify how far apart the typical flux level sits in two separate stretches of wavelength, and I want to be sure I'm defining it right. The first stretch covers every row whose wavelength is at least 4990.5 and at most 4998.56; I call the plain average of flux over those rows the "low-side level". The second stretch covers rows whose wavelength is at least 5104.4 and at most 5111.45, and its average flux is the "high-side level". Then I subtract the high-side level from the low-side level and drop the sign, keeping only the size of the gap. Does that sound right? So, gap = 1.11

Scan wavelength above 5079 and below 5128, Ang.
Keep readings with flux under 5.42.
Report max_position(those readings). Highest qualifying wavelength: 5127.36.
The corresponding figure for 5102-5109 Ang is 5108.51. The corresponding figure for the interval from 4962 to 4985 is 4984.19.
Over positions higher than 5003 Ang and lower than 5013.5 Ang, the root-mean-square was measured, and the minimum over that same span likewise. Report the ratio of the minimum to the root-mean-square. 0.93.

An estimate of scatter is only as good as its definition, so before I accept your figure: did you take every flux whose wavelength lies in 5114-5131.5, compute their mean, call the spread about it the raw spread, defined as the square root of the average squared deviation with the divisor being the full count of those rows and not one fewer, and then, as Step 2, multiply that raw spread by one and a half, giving 0.17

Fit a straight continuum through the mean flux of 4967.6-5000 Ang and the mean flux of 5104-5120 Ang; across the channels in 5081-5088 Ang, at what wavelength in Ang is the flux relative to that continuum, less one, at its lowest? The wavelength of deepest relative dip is 5087.38 Ang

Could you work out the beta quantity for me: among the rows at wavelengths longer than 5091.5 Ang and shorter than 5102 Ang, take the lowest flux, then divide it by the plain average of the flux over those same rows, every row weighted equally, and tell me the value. 0.969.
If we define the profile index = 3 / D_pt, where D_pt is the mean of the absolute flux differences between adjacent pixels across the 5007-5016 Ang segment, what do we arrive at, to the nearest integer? 22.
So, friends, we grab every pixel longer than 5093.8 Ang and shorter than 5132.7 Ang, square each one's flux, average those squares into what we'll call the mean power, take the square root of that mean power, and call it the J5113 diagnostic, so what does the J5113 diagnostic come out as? 5.01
